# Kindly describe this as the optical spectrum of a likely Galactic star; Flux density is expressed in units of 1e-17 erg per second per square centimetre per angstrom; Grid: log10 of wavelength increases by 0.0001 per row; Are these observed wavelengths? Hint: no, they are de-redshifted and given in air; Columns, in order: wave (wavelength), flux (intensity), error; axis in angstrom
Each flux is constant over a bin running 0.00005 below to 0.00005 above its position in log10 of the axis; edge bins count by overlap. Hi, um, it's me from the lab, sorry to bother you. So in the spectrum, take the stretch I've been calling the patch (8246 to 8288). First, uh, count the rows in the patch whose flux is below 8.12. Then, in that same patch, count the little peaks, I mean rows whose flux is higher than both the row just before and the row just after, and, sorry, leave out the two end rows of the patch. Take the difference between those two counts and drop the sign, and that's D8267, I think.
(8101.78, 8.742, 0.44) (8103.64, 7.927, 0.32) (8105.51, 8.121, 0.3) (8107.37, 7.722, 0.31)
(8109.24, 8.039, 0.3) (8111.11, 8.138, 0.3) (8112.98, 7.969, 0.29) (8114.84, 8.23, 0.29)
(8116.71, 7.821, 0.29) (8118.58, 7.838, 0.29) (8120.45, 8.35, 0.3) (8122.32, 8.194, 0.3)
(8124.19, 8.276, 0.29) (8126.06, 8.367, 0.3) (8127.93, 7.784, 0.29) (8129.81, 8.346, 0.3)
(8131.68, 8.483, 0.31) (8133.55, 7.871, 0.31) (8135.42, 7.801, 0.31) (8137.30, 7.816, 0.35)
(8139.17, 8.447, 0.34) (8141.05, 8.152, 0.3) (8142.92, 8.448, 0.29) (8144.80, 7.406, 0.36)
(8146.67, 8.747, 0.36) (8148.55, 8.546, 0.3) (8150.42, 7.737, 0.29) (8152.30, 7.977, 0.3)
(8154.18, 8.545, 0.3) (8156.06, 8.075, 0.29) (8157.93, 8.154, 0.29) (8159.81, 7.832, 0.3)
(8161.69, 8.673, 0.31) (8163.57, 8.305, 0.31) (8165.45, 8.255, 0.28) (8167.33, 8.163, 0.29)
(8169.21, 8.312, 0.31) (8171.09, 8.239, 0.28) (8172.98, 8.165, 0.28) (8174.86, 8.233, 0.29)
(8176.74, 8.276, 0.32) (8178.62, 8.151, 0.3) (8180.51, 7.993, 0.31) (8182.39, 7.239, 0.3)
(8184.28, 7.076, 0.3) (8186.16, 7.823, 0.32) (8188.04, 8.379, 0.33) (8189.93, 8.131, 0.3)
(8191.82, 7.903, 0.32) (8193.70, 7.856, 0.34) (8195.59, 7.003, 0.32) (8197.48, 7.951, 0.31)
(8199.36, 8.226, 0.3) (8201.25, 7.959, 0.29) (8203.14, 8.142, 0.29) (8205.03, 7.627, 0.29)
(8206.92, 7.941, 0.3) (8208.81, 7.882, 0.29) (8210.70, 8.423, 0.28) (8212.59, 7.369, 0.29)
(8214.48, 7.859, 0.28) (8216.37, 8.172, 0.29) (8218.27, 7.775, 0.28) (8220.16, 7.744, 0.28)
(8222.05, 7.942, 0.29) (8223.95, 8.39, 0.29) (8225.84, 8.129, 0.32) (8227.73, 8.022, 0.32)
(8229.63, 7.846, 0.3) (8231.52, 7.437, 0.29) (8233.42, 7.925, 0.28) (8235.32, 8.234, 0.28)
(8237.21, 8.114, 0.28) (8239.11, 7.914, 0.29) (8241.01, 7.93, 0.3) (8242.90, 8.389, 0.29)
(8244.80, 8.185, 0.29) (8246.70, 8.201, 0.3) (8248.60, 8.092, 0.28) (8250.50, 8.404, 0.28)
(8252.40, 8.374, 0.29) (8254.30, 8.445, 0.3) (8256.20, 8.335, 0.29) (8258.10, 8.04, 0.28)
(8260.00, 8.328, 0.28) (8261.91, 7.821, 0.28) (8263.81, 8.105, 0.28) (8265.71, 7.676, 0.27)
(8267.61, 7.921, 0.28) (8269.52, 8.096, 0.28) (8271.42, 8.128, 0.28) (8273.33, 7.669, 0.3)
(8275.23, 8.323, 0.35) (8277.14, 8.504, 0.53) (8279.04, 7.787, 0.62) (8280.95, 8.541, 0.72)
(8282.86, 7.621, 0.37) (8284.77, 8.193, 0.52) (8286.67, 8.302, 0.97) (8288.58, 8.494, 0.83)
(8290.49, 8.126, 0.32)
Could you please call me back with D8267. 3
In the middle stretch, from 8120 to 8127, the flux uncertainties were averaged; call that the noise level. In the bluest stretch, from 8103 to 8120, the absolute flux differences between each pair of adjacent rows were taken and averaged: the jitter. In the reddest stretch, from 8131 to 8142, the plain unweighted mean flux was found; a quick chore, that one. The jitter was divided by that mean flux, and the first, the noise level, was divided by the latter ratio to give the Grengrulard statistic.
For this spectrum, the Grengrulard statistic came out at 10.3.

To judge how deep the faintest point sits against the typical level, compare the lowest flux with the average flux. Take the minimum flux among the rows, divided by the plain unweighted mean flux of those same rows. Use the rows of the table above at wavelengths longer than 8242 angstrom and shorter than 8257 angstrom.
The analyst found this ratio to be 0.97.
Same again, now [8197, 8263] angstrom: 0.92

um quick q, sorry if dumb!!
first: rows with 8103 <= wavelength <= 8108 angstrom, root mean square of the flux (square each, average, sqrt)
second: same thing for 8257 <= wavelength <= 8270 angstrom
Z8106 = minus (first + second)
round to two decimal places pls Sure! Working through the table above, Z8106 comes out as -15.93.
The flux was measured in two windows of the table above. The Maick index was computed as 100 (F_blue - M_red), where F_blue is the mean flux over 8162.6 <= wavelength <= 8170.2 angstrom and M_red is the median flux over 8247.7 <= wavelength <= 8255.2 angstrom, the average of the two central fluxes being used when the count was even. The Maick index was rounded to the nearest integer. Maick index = -13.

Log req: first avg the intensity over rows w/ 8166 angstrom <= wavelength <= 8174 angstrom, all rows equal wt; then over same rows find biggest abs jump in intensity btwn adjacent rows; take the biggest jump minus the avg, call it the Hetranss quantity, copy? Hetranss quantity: -8.07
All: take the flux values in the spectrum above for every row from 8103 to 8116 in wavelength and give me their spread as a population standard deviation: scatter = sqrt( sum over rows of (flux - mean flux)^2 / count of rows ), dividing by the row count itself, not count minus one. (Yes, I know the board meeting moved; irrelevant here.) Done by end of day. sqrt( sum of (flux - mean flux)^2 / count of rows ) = 0.16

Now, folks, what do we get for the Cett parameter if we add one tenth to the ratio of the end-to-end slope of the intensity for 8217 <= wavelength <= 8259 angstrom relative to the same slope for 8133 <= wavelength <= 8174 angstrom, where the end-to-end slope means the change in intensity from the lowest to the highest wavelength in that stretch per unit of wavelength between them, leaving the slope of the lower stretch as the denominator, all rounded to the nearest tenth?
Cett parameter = 1.0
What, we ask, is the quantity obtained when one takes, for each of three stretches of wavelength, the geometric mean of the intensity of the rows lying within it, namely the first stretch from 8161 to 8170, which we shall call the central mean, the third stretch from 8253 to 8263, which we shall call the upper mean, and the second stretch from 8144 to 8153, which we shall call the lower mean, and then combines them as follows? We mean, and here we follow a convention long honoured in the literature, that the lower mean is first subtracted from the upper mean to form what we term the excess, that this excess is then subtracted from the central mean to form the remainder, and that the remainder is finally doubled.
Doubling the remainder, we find 16.4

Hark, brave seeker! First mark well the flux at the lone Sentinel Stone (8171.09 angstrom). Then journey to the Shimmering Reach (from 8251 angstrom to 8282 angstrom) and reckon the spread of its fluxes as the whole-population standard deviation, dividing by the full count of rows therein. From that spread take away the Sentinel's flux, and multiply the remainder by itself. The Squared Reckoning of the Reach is 63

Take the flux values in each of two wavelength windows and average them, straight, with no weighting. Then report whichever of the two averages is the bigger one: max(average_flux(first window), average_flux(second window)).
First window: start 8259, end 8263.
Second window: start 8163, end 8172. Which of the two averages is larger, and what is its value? 8.25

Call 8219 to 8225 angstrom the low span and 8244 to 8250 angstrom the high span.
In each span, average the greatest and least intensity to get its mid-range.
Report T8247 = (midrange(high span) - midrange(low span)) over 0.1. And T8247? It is 0.8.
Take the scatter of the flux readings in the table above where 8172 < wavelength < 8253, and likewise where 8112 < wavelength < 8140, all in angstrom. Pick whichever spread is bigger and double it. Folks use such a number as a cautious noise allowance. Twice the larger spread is 0.68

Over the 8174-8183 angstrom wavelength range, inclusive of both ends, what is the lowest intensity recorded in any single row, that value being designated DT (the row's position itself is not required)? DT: 7.239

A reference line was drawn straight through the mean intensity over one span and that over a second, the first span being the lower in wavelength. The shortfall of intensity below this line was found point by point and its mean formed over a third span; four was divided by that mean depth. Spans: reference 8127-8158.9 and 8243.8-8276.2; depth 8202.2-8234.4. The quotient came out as 19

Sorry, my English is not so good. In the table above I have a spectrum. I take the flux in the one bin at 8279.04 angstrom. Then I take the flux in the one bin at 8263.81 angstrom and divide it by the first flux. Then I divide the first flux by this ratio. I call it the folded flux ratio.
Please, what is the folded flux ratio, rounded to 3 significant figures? 7.48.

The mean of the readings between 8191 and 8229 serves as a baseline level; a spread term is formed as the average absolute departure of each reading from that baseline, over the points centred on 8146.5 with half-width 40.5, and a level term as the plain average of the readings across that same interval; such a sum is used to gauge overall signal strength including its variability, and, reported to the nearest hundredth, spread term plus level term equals 8.42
